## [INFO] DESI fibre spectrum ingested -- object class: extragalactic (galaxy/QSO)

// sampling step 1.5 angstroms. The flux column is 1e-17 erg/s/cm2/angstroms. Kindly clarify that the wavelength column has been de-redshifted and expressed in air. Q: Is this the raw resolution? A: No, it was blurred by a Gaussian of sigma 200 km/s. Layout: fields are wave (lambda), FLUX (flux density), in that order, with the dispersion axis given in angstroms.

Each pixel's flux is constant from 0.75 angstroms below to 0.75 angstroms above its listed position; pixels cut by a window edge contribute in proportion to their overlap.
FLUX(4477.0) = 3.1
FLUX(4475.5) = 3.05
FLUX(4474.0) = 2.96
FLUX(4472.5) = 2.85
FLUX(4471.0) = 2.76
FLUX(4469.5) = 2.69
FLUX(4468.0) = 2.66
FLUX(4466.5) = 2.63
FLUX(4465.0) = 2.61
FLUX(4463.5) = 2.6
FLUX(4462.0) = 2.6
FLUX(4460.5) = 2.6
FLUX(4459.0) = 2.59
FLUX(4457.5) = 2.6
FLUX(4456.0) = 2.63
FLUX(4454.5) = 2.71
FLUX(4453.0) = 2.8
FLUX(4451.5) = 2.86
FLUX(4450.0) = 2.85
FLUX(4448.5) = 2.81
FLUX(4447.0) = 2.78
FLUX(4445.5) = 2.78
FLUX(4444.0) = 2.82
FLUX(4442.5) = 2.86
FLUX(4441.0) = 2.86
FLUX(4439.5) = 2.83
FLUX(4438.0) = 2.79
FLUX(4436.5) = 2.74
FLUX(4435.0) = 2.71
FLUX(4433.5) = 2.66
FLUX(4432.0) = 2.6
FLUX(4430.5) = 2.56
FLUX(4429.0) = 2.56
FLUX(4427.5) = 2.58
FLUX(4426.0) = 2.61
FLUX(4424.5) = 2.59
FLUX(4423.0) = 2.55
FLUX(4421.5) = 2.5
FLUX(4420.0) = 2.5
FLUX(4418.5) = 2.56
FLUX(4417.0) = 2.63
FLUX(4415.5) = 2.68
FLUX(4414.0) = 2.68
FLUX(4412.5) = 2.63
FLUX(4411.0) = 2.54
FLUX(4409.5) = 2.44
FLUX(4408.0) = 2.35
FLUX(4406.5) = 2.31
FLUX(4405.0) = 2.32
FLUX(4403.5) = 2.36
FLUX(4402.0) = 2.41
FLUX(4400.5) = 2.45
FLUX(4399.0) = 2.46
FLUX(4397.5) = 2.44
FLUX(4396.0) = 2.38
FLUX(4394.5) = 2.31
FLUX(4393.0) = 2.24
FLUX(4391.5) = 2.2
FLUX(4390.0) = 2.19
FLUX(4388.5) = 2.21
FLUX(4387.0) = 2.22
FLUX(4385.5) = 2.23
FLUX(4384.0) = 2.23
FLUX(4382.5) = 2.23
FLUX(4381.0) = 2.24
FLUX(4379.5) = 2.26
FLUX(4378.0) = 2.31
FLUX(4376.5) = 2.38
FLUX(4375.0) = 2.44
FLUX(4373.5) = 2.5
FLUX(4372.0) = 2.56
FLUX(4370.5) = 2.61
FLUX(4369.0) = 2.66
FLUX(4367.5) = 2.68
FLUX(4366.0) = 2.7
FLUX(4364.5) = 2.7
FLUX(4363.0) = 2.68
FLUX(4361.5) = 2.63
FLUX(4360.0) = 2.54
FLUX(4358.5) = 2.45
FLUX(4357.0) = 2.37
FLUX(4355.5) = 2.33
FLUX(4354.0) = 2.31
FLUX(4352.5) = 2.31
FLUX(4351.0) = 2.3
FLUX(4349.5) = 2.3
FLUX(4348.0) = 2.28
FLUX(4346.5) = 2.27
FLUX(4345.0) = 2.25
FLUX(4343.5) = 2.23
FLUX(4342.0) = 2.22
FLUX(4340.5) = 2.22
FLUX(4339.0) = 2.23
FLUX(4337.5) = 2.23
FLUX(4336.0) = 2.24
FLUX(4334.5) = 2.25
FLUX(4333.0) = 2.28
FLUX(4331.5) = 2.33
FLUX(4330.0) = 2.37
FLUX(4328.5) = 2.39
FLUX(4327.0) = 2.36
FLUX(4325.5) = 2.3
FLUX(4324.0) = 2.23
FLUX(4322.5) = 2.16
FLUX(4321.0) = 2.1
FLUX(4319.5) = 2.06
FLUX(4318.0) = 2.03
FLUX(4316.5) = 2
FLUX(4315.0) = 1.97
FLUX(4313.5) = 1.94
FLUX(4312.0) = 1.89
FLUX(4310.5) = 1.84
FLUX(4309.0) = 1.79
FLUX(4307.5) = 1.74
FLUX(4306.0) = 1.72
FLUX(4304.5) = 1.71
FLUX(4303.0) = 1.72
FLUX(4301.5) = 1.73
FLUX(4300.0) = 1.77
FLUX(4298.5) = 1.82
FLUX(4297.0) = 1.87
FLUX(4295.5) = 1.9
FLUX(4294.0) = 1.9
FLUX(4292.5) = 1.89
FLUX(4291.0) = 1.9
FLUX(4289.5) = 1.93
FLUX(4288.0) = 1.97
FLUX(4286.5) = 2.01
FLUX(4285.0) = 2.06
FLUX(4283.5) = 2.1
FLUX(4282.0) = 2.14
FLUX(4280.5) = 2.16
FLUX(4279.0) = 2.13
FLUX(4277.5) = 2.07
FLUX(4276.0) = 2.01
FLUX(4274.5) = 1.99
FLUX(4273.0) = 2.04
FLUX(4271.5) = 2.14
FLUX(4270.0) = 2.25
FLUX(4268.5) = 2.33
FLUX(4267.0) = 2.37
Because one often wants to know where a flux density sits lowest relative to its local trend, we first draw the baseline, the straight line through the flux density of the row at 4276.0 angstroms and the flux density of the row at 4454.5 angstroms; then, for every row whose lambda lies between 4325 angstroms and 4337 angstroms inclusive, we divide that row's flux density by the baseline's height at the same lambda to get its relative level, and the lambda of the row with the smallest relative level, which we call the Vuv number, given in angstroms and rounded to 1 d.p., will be 4336.0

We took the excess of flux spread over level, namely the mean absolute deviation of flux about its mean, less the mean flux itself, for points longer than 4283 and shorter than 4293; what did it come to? -1.91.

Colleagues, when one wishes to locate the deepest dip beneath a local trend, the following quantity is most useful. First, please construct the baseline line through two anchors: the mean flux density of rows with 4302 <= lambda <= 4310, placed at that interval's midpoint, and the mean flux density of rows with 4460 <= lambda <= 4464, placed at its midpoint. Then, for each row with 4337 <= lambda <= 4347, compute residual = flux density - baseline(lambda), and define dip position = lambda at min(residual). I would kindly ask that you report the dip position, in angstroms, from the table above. 4342.0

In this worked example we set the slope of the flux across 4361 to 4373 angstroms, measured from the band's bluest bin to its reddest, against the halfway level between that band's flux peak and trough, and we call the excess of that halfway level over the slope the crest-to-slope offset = 2.6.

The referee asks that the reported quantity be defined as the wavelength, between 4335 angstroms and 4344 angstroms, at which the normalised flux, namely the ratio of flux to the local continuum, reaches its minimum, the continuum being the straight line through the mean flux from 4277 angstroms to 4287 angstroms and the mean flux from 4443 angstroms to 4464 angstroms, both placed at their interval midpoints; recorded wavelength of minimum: 4342.0 angstroms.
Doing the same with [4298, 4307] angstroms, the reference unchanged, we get 4304.5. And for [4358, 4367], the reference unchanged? 4358.5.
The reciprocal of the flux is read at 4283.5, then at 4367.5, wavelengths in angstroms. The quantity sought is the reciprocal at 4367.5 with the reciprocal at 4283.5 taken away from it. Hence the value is -0.10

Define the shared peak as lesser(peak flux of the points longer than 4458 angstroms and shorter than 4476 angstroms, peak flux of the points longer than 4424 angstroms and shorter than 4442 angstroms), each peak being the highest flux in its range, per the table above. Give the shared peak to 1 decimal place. 2.9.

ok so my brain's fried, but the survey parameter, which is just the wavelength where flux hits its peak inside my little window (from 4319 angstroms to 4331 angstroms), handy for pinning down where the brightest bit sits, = 4328.5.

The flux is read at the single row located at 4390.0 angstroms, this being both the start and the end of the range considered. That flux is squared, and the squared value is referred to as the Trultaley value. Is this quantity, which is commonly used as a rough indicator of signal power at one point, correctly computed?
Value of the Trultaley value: 4.8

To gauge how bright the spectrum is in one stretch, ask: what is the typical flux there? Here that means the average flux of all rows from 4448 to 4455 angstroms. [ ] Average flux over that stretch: 2.81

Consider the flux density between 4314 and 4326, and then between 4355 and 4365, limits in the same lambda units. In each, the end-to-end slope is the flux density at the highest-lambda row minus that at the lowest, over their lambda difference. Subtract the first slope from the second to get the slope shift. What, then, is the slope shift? 0.010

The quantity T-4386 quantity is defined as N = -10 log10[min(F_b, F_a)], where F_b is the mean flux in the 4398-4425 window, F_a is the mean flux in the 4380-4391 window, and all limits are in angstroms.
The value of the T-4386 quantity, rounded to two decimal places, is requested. -3.47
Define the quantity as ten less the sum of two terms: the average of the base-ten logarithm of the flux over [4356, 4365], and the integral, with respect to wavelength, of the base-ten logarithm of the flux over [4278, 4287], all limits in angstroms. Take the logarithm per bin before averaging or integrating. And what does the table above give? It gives 6.69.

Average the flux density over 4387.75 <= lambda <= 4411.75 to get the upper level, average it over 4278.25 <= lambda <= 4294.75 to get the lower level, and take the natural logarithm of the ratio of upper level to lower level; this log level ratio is 0.15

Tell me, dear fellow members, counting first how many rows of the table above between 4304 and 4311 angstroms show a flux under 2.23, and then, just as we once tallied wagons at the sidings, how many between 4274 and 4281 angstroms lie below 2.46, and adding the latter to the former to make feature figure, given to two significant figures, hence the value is 10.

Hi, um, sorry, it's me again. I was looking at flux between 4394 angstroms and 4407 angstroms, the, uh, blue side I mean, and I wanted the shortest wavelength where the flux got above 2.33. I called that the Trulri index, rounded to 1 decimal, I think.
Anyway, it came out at 4396.0 angstroms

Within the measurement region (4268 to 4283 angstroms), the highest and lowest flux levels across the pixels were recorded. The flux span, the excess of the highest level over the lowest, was 0.34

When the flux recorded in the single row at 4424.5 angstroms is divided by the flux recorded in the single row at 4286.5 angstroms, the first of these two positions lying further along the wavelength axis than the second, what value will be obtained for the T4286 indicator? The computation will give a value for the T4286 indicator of 1.29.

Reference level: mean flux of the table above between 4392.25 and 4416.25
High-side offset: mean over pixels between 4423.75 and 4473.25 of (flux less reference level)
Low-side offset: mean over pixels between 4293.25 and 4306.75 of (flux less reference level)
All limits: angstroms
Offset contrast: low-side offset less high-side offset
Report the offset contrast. -0.91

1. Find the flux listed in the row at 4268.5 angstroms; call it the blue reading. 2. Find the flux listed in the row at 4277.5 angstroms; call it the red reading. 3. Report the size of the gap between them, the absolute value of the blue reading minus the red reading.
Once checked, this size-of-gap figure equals 0.26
